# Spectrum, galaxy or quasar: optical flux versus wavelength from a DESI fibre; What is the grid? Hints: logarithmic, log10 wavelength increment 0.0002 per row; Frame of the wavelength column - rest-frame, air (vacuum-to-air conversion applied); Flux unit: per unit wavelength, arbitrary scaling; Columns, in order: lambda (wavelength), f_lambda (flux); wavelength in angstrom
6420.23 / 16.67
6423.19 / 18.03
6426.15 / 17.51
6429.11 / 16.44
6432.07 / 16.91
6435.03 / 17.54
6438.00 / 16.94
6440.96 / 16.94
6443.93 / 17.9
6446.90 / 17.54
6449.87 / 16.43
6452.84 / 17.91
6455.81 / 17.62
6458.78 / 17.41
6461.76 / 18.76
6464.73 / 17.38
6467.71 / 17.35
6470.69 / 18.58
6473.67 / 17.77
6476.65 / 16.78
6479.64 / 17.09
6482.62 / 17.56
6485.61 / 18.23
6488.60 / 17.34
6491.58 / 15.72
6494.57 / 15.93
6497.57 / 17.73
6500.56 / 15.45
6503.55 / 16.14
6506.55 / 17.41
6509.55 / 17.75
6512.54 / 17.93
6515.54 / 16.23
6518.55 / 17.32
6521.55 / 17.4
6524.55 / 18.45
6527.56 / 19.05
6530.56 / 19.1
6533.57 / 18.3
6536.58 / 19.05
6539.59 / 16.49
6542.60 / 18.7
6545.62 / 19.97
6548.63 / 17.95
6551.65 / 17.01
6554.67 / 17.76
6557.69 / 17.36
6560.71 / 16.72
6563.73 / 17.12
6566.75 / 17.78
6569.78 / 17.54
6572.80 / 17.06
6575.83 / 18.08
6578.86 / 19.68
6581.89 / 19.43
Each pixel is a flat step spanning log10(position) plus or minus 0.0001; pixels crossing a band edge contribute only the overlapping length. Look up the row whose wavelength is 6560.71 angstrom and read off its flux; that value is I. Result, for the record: 16.72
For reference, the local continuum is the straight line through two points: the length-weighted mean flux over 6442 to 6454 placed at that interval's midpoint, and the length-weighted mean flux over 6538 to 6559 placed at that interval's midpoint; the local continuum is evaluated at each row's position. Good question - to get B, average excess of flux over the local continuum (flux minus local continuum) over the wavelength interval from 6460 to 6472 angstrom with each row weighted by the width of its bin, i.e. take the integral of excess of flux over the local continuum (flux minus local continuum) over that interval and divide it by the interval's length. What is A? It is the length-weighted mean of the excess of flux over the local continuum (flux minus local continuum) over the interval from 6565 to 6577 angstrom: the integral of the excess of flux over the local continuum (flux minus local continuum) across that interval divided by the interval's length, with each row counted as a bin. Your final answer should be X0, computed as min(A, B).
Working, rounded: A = -0.4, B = 0.5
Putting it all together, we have -0.4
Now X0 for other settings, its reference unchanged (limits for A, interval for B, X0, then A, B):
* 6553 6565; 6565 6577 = -0.7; -0.7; -0.4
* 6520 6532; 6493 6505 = -1.3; 0.7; -1.3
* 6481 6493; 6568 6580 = -0.4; -0.4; 0.0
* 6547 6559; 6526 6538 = -0.4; -0.4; 1.1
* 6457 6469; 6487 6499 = -0.9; 0.2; -0.9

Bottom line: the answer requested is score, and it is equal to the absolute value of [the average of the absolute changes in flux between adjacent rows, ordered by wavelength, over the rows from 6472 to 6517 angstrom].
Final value 0.96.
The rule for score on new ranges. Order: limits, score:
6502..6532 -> 0.71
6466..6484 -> 0.76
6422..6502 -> 0.84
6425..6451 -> 0.65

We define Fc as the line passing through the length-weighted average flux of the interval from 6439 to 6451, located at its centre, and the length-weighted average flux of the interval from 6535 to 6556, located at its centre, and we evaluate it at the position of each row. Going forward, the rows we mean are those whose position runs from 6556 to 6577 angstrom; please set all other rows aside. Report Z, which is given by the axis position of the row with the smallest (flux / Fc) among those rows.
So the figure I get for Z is 6560.71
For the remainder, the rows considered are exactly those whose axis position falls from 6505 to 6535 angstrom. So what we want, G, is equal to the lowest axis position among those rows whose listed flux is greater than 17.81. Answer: 6512.54 angstrom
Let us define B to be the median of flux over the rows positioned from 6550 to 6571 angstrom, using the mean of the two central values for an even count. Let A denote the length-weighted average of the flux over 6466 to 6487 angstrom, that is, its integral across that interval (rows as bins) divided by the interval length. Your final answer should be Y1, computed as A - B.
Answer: 0.3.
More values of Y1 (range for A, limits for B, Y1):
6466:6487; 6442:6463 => 0.0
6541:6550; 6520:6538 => 0.1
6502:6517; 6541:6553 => -1.2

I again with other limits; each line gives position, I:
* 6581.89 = 19.43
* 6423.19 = 18.03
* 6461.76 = 18.76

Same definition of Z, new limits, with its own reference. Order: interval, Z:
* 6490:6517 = 6500.56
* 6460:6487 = 6476.65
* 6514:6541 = 6515.54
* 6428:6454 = 6449.87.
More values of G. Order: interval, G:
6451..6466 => 6452.84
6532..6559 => 6533.57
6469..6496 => 6470.69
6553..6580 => 6575.83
